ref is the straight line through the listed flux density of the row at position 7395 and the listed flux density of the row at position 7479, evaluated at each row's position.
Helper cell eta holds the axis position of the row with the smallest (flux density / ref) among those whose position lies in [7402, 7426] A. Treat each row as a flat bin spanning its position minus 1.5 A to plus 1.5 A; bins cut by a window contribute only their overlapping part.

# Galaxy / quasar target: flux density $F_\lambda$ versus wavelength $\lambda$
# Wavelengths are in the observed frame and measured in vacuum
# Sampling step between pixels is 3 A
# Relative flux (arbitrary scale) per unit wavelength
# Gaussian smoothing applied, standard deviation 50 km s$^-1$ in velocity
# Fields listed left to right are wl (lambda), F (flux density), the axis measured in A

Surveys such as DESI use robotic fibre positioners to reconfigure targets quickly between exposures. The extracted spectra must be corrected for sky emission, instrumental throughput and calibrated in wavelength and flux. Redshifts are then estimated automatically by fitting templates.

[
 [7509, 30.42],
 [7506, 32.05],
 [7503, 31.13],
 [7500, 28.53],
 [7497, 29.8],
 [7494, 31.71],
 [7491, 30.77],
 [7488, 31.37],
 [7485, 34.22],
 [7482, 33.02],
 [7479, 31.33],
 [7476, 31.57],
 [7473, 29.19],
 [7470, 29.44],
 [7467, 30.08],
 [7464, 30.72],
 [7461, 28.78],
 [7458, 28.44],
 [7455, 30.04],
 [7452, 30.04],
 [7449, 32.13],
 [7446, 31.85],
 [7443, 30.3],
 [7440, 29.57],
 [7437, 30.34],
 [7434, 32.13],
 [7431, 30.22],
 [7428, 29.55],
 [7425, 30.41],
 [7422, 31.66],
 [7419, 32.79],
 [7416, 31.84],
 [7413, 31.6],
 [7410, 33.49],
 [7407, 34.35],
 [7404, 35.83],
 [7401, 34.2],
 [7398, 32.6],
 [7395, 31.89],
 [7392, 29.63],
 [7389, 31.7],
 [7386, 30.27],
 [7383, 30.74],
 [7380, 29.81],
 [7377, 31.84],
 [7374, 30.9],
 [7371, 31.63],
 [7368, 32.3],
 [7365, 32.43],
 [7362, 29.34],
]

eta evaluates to 7425 A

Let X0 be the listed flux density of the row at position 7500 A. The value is 28.53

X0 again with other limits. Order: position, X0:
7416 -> 31.84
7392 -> 29.63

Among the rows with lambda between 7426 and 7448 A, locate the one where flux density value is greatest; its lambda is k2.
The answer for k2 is 7434 A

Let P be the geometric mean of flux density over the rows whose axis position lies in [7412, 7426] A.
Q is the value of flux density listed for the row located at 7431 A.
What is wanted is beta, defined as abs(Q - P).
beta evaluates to 1.4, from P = 31.7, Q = 30.22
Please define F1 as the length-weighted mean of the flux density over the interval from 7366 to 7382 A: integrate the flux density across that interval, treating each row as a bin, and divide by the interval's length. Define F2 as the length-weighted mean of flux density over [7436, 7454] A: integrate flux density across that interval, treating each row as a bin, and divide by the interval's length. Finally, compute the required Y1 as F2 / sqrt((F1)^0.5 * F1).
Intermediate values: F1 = 31.3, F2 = 30.7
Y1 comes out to 2.32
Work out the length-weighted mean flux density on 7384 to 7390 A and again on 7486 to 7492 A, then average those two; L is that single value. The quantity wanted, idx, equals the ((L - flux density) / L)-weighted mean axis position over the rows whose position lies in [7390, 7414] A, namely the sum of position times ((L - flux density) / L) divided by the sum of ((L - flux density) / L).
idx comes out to 7405.5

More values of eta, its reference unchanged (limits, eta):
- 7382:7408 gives 7392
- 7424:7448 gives 7428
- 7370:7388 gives 7380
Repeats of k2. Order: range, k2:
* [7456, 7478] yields 7476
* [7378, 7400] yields 7398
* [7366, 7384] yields 7368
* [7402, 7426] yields 7404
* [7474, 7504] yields 7485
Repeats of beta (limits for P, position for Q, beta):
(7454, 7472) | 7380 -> 0.2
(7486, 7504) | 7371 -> 1.1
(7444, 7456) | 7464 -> 0.3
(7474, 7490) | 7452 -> 2.2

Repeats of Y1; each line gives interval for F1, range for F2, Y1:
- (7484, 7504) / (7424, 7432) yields 2.29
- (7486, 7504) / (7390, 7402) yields 2.46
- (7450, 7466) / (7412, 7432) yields 2.45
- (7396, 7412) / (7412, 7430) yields 2.22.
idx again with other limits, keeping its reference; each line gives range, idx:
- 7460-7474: 7467.2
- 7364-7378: 7368.8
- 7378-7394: 7385.5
